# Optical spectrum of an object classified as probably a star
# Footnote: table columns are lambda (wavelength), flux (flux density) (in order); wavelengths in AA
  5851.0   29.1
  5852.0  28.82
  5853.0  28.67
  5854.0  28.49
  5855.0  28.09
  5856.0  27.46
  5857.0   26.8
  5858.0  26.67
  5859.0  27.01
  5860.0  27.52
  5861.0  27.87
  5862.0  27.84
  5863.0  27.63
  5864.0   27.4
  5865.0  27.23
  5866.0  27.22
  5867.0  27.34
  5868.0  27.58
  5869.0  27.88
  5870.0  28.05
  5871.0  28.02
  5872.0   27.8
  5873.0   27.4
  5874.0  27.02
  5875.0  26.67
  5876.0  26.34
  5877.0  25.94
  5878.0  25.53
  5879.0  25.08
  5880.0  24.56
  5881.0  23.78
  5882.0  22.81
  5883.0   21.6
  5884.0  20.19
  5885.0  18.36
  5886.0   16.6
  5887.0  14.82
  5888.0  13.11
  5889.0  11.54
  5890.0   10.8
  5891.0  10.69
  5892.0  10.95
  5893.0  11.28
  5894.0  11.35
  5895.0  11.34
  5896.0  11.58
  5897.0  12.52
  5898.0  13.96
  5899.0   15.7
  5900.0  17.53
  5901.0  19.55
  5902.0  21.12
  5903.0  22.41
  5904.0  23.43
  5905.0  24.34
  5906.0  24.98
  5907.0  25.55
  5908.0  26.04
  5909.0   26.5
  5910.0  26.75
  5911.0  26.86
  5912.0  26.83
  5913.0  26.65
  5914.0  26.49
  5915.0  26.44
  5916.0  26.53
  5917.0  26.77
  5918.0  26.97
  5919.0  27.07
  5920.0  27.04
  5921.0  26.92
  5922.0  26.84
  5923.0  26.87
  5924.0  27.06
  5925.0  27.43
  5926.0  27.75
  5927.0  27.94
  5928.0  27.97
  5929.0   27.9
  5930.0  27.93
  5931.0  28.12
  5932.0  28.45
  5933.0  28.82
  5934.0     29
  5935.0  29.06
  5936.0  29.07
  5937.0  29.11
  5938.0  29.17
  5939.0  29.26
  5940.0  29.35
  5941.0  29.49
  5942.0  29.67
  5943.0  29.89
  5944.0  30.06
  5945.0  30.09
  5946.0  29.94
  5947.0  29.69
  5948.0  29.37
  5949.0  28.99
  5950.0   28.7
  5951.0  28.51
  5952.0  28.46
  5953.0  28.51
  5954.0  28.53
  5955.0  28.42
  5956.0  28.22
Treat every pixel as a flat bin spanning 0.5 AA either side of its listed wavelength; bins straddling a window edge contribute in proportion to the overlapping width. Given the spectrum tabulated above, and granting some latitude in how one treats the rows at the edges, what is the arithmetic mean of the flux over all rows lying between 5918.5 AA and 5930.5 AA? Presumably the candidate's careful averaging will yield 27.4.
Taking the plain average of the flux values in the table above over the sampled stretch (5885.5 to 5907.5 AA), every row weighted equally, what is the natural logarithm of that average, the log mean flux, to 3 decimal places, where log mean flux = 2.781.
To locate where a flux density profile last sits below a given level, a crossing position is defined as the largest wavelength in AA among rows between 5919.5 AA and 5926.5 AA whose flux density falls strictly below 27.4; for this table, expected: 5924.0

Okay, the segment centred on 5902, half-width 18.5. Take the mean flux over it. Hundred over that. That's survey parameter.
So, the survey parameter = 5.0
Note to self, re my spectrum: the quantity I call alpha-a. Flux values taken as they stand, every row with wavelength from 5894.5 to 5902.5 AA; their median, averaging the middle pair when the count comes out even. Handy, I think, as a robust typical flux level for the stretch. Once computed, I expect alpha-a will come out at 15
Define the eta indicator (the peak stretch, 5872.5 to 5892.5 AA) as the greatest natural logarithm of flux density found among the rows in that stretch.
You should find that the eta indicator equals 3.31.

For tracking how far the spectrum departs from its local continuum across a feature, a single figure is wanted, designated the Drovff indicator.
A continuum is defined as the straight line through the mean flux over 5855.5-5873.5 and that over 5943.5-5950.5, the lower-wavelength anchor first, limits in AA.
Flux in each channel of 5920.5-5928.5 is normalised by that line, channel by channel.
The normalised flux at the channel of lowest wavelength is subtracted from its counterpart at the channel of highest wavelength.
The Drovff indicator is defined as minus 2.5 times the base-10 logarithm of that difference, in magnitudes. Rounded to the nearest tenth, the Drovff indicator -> 3.8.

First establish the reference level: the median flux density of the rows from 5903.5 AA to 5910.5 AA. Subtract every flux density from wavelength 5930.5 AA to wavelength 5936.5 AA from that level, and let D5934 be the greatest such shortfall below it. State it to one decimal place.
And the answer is -2.6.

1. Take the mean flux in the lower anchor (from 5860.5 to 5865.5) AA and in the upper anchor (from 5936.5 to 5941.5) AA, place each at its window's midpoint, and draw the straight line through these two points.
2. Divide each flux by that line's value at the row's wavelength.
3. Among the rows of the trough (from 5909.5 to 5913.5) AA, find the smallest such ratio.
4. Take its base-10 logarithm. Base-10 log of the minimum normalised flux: -0.03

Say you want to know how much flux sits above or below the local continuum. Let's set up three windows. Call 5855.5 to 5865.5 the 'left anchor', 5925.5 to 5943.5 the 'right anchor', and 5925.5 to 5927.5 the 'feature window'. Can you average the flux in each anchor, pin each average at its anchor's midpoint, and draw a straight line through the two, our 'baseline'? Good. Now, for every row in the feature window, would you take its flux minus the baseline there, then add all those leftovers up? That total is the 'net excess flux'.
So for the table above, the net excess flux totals -2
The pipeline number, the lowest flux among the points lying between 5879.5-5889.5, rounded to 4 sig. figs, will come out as 11.54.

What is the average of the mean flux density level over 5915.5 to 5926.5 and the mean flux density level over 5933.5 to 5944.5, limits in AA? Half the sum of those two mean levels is 28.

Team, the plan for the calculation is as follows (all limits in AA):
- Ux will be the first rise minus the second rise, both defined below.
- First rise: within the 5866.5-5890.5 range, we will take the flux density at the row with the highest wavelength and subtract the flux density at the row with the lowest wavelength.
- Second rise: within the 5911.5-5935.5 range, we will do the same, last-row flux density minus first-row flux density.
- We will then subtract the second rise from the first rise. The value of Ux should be -19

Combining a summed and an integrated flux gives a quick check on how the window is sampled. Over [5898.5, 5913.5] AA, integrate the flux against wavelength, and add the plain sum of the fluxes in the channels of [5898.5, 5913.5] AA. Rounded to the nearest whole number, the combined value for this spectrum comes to 708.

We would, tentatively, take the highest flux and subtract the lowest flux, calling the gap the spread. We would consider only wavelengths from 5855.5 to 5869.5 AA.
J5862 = 1.2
